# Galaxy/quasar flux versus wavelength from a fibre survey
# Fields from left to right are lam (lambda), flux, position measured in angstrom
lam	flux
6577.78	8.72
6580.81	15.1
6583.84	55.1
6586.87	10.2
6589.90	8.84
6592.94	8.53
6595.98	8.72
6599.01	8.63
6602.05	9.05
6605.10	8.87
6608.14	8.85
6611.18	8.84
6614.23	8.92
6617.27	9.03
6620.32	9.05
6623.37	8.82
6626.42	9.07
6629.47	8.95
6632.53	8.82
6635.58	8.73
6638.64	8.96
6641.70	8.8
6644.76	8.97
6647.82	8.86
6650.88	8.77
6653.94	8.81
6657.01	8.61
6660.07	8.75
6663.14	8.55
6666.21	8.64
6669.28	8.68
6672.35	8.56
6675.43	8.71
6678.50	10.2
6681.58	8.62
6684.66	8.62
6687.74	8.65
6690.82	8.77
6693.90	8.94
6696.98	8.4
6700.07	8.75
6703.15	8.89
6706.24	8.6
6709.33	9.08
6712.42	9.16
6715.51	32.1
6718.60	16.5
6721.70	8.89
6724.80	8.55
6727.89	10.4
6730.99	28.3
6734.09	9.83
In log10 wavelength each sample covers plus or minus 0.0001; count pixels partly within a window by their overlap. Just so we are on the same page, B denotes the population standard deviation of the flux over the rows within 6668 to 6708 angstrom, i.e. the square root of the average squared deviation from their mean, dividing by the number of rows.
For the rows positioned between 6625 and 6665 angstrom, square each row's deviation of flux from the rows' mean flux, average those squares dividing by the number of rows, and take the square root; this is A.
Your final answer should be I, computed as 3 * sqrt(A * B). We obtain 1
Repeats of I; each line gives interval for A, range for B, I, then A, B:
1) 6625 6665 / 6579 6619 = 4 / 0.1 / 12.3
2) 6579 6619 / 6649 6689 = 7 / 12.3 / 0.4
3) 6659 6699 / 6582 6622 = 7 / 0.4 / 12.3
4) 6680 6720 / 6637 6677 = 3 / 6.4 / 0.1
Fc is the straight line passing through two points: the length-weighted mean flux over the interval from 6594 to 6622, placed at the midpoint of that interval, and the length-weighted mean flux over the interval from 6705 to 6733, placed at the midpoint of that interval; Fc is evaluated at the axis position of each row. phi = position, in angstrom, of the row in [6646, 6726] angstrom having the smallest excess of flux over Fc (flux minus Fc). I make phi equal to 6724.80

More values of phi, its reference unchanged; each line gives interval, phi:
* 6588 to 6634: 6632.53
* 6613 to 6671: 6669.28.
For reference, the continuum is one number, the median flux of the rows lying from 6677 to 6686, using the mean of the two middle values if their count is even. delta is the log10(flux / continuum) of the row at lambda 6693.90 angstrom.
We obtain 0.0158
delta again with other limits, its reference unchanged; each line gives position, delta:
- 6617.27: 0.0202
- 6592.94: -0.0046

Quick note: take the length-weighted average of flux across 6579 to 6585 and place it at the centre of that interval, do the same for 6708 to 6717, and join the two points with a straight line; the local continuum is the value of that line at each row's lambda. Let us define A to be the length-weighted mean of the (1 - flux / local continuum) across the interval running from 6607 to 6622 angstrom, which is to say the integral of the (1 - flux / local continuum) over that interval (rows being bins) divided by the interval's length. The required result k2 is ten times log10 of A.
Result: -1.6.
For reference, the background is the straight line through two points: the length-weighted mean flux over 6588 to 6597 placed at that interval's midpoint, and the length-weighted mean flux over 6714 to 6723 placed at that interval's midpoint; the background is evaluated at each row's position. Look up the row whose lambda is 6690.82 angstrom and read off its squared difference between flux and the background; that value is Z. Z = 69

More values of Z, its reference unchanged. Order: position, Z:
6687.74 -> 66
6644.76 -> 18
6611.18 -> 2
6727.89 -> 96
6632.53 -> 11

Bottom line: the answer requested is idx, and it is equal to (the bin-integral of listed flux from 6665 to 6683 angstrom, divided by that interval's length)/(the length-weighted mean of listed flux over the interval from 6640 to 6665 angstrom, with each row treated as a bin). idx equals 1.02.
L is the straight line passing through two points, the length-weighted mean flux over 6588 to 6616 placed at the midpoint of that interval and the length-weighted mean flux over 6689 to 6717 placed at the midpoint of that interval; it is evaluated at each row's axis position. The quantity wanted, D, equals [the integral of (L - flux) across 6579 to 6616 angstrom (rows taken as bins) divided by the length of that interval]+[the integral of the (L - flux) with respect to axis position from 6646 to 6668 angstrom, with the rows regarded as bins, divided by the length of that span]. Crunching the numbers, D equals -3.0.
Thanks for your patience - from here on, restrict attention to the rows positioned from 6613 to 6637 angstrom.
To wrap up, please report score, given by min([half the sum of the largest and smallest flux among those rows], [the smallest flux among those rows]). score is 8.73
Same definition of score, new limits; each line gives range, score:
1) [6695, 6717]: 8.40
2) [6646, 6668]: 8.55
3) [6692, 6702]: 8.40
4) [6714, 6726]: 8.55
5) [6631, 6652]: 8.73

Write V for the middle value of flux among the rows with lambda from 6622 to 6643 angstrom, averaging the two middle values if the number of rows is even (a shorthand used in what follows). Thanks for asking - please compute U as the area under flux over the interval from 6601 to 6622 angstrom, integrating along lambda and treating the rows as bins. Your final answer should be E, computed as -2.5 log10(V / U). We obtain 3.32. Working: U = 188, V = 8.82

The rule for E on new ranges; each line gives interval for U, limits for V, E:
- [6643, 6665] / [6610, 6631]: 3.33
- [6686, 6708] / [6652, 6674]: 3.37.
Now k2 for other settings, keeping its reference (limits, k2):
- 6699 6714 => -3.1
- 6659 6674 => -2.1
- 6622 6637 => -1.7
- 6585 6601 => -1.7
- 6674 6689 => -2.5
